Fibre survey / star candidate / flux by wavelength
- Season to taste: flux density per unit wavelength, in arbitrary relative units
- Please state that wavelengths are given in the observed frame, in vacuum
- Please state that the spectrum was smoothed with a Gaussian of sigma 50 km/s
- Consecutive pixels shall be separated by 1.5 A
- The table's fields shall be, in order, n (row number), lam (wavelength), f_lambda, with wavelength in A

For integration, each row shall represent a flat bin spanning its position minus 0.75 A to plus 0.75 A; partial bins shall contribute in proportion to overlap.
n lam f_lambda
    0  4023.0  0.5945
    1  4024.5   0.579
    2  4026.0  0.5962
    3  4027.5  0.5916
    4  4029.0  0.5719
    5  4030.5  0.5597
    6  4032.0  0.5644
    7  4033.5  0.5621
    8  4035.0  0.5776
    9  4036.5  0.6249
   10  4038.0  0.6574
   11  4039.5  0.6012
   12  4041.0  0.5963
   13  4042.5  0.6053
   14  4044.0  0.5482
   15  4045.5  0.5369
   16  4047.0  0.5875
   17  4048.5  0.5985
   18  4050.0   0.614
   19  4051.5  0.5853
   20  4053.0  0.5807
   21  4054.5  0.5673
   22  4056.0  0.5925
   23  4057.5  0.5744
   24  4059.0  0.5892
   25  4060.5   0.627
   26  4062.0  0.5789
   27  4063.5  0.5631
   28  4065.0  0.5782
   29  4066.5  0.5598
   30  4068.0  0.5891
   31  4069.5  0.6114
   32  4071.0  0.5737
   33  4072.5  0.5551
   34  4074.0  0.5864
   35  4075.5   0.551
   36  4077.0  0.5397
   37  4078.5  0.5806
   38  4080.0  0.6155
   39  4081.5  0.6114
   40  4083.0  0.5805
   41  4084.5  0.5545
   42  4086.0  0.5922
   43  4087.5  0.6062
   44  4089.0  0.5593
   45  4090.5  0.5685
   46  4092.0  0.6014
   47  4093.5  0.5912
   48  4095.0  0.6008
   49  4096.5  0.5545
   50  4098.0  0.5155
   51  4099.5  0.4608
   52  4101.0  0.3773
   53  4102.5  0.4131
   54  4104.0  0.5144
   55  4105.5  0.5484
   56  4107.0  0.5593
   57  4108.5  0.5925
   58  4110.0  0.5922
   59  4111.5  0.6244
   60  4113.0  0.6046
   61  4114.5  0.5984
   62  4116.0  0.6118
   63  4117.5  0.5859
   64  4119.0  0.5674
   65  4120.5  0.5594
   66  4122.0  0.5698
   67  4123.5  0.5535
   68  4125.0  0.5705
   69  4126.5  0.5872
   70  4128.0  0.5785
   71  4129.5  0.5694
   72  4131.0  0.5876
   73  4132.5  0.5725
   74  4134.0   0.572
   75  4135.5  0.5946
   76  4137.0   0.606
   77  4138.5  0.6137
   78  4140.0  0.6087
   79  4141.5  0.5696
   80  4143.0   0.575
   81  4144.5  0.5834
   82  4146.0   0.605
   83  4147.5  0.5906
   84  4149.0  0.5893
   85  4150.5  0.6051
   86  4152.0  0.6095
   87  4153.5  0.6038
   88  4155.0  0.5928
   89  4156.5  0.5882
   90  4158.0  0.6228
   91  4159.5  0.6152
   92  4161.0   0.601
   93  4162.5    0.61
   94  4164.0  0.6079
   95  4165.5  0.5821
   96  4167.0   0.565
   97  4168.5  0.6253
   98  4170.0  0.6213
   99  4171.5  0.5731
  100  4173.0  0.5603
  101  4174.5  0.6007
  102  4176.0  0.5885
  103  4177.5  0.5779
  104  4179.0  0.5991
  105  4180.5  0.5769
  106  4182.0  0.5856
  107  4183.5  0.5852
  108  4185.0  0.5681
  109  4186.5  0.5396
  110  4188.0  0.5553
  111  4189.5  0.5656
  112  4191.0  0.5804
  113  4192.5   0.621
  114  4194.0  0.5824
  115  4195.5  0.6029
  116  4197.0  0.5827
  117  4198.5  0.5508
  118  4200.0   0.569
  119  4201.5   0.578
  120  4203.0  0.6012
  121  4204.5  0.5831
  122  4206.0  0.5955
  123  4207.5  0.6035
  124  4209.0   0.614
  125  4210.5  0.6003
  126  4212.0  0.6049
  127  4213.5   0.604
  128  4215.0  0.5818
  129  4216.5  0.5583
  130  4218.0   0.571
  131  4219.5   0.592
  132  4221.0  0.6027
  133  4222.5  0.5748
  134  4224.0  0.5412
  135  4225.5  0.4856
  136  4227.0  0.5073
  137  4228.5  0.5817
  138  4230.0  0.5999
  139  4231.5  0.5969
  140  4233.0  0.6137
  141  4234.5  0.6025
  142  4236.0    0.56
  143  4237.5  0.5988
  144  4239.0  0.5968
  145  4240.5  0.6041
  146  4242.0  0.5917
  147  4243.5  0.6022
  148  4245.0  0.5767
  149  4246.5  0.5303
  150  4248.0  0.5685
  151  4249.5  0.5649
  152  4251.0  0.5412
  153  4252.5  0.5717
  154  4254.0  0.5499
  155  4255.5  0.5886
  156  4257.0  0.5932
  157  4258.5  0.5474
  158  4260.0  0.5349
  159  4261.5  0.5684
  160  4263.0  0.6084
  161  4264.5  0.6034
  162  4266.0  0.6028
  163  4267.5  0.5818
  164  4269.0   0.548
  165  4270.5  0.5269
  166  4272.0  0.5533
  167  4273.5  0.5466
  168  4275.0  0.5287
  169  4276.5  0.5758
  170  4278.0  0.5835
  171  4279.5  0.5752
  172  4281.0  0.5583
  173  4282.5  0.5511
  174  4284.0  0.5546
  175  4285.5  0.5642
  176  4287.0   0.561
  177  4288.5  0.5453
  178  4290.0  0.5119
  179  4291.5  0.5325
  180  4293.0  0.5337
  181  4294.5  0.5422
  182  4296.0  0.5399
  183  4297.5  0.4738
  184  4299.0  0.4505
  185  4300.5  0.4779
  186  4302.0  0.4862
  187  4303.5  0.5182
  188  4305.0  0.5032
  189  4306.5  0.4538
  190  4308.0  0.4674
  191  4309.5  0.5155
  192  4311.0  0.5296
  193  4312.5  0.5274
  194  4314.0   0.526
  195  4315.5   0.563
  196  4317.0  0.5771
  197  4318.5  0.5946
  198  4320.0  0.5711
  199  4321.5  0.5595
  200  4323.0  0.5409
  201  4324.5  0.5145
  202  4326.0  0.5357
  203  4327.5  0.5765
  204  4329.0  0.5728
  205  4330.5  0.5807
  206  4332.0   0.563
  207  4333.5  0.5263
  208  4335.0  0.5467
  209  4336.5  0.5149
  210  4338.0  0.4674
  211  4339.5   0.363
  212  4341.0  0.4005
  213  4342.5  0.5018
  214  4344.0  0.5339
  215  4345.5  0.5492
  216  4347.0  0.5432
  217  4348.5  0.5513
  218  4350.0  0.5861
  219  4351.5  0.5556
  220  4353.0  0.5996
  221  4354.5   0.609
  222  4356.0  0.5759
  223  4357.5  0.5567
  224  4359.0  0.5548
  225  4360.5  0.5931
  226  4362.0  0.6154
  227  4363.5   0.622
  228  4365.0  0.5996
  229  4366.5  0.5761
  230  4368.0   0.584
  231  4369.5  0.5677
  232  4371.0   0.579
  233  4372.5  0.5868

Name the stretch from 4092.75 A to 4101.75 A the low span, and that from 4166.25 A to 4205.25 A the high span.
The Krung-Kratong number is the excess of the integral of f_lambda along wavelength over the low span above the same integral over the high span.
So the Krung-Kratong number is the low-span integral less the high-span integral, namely -18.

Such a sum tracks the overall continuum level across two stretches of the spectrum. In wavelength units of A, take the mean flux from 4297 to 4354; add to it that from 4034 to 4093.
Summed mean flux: 1.11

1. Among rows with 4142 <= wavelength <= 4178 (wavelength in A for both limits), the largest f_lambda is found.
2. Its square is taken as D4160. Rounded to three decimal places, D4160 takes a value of 0.391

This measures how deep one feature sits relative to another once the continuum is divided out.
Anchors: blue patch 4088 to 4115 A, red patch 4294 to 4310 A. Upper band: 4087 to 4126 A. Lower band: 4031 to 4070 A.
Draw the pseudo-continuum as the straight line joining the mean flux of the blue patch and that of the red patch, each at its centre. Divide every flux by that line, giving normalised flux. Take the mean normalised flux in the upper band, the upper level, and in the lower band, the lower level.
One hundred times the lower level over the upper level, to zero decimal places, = 102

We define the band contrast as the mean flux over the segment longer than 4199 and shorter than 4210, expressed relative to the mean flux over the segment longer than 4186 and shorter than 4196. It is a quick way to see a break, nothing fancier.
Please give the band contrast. 1.02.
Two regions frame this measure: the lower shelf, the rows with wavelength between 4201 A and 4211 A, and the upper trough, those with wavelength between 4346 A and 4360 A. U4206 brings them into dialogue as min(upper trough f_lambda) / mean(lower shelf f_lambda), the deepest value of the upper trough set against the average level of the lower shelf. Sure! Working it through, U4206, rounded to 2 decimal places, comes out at 0.91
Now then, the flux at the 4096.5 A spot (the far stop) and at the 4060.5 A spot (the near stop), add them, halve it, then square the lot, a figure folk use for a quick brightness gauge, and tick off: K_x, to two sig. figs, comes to 0.35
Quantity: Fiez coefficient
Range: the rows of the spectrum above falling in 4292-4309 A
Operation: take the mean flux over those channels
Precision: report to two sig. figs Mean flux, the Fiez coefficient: 0.50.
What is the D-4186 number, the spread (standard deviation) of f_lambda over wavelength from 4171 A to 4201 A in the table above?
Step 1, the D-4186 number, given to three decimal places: 0.019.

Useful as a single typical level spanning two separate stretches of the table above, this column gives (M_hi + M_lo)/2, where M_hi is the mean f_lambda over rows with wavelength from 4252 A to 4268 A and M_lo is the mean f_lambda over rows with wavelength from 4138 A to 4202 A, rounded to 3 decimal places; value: 0.583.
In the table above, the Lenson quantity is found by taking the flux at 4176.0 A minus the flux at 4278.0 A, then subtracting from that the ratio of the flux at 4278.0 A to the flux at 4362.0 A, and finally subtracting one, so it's -1.94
